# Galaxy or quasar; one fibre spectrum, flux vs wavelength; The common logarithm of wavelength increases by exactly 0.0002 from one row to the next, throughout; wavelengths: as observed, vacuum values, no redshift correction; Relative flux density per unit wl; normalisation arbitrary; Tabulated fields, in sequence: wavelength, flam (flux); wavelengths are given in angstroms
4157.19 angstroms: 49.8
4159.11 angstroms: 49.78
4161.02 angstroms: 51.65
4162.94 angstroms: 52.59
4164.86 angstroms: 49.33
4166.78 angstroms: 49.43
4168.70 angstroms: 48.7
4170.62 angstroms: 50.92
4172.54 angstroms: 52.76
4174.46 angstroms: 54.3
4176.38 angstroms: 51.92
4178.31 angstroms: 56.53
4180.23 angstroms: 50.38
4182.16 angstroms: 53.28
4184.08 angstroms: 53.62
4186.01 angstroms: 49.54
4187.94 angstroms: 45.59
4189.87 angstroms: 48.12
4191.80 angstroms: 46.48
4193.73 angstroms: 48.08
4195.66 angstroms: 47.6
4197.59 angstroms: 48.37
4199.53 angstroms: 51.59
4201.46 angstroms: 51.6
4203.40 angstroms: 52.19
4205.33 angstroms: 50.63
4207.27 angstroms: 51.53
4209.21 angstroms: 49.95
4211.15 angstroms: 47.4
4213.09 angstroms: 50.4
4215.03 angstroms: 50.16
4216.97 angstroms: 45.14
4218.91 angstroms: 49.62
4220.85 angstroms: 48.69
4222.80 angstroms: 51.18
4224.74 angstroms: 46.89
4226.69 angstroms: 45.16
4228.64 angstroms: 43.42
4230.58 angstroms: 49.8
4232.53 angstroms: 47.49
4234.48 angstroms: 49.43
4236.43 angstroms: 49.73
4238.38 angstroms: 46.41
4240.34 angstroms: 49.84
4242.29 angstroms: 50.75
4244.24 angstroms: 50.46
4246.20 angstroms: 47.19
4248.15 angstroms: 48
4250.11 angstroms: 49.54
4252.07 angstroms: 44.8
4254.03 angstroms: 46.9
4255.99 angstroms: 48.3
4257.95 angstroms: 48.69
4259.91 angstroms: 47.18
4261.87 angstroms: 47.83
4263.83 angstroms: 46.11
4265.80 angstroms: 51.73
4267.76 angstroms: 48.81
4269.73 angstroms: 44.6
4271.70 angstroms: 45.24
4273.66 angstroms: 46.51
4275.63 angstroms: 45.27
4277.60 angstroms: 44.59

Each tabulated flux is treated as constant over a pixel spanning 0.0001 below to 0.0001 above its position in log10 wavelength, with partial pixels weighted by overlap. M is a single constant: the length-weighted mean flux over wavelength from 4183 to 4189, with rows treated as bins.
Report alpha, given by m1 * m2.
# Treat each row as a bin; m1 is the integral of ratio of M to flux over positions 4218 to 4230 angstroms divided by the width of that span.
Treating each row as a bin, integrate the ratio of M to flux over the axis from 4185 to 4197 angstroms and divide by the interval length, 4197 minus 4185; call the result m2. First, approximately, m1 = 1.05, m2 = 1.043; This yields 1.09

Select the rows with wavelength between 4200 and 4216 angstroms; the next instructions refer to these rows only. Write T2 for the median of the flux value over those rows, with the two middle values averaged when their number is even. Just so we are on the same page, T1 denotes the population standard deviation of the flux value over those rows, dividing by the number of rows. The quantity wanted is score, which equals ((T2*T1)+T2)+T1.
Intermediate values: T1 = 1.38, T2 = 50.5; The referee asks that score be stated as 121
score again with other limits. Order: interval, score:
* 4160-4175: 148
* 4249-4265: 116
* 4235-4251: 125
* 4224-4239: 151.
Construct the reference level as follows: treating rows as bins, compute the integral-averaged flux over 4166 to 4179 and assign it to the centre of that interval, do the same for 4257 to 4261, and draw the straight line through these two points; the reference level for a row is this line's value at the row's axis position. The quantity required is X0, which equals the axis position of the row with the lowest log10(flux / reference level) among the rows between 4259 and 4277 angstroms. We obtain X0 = 4269.73 angstroms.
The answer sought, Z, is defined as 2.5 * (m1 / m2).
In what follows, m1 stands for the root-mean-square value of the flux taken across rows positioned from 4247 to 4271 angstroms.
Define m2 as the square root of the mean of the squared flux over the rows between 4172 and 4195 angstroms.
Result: 2.34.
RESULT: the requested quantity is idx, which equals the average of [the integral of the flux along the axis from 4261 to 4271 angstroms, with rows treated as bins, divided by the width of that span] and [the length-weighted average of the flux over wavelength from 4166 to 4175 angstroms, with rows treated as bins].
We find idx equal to 49.42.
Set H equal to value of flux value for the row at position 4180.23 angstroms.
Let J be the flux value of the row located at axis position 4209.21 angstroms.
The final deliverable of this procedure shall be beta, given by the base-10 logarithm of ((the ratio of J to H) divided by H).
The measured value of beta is -1.71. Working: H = 50.38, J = 49.95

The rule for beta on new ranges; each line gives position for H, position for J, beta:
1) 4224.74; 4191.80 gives -1.67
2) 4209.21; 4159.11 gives -1.70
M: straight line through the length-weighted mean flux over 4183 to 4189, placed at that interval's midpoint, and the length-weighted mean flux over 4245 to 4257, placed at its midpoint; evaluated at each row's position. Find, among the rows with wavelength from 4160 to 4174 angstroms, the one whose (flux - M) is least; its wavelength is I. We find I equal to 4168.70 angstroms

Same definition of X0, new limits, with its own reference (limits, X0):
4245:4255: 4252.07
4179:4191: 4187.94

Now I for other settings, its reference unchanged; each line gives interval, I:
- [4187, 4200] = 4187.94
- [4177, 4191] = 4187.94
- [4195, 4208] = 4195.66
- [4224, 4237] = 4228.64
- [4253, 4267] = 4263.83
